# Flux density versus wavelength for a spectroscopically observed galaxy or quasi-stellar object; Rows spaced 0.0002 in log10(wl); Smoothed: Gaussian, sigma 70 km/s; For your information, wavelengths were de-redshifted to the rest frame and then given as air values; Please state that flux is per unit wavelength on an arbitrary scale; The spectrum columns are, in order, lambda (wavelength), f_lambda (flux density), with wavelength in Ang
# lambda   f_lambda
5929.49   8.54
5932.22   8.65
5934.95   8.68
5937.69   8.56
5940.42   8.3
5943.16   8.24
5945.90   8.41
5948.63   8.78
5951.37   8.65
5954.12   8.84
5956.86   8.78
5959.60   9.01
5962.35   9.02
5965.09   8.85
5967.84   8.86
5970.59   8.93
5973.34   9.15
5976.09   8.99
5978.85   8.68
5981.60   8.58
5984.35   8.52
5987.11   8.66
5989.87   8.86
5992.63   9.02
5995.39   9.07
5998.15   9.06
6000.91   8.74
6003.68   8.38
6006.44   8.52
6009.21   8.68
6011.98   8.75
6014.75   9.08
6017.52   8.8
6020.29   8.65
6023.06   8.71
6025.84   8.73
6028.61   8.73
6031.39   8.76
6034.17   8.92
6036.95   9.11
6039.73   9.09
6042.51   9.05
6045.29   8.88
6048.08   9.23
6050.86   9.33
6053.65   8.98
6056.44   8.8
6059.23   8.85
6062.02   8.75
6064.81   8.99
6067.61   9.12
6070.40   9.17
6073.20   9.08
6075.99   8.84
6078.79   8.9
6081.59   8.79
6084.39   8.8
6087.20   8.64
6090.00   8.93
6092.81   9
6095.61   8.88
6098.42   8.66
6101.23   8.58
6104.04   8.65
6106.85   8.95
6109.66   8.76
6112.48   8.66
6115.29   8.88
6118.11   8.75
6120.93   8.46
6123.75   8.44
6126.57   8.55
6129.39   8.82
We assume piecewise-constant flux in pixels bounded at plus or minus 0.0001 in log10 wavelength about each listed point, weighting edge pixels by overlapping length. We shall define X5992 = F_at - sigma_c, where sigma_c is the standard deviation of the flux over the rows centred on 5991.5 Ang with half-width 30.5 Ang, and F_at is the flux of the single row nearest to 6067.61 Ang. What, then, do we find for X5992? 8.9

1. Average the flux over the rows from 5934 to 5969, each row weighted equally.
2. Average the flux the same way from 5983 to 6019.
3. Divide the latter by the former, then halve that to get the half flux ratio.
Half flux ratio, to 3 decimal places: 0.505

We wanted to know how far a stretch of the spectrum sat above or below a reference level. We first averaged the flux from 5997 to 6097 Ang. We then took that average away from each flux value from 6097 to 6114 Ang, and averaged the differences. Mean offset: -0.17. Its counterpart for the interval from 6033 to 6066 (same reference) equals 0.12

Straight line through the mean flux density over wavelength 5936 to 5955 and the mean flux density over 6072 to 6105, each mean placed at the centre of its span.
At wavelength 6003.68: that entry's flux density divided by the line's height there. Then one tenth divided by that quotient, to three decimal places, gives 0.103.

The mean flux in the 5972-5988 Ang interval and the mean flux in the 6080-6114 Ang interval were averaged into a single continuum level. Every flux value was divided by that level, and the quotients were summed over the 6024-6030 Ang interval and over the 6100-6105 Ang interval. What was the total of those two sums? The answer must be 3.96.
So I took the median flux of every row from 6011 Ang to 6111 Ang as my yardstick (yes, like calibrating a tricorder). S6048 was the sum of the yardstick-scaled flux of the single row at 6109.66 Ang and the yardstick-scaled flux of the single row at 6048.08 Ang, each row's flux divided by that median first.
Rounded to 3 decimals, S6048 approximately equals 2.029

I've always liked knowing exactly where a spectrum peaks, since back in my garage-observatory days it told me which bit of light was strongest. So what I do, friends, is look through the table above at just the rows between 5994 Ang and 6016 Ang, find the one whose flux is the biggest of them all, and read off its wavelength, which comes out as 6014.75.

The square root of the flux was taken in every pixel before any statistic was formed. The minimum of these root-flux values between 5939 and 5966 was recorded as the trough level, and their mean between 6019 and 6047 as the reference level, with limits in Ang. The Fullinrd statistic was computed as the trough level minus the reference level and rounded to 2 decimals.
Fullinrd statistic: -0.11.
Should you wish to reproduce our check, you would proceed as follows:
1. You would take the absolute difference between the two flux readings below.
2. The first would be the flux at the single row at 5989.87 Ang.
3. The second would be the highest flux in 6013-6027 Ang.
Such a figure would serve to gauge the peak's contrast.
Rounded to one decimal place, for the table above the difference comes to 0.2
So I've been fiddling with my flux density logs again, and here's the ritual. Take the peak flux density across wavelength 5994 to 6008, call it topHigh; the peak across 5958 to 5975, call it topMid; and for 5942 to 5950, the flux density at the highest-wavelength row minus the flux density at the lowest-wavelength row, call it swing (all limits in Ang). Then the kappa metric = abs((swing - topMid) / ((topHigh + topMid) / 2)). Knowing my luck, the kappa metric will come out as 0.95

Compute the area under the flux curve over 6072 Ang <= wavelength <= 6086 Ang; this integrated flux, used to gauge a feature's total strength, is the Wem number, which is 124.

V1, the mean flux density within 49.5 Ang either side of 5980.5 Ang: 8.75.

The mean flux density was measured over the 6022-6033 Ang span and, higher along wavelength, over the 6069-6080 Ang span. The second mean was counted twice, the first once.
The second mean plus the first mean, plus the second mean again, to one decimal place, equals 26.7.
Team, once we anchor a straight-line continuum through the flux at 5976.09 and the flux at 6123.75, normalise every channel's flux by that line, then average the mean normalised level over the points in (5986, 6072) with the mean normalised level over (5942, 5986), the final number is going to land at 0.99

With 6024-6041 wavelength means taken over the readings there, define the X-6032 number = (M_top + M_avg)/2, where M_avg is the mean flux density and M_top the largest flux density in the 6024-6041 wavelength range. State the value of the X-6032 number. 9.00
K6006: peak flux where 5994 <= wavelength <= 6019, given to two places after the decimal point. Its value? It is 9.08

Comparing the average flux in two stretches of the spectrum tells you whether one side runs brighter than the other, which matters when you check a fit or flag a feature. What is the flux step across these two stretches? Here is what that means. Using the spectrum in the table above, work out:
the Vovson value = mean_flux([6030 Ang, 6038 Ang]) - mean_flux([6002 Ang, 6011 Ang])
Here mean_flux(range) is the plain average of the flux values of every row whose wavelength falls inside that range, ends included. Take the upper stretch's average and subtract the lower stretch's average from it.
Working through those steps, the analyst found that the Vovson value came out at 0.4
